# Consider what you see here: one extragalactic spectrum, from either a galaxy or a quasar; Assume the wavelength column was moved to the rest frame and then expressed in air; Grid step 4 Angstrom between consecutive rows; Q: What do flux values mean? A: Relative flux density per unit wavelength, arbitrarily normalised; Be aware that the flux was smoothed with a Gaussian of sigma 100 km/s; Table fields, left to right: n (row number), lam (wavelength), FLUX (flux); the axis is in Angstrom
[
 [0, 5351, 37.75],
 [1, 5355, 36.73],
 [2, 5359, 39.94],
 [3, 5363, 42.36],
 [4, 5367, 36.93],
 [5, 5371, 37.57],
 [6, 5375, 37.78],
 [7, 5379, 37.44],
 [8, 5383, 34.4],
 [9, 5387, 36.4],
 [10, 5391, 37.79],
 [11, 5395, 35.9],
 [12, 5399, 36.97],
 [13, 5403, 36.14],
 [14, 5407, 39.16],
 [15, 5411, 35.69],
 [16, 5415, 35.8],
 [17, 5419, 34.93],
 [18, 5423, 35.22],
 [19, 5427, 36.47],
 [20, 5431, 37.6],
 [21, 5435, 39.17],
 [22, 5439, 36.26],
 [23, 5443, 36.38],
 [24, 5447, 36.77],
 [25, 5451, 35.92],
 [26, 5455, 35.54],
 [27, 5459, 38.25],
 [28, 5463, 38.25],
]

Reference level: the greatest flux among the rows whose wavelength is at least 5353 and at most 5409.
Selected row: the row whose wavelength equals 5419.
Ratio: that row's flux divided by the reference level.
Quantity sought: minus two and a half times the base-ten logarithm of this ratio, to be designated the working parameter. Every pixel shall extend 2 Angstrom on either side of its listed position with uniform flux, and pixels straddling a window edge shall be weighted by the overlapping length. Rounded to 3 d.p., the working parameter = 0.209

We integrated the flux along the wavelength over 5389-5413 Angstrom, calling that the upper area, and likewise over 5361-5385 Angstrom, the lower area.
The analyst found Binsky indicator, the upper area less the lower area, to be -19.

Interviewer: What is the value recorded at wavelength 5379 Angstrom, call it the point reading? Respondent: 37.44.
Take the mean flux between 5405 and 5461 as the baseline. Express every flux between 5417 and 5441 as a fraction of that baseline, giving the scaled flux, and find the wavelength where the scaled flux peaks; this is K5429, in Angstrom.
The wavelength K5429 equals 5435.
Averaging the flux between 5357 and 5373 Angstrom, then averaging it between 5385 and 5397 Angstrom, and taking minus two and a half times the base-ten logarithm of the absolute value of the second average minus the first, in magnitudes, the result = -1.0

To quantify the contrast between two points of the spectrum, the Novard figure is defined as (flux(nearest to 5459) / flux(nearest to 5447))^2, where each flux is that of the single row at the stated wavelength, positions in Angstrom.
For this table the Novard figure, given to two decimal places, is 1.08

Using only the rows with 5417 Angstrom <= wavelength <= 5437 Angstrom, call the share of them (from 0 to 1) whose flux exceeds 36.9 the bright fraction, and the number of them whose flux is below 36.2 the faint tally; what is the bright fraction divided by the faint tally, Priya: 0.20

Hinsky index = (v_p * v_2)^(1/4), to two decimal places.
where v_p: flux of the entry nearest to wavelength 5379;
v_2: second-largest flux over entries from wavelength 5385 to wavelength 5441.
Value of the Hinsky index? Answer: 6.19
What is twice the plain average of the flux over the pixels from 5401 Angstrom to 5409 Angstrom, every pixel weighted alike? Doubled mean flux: 75.3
